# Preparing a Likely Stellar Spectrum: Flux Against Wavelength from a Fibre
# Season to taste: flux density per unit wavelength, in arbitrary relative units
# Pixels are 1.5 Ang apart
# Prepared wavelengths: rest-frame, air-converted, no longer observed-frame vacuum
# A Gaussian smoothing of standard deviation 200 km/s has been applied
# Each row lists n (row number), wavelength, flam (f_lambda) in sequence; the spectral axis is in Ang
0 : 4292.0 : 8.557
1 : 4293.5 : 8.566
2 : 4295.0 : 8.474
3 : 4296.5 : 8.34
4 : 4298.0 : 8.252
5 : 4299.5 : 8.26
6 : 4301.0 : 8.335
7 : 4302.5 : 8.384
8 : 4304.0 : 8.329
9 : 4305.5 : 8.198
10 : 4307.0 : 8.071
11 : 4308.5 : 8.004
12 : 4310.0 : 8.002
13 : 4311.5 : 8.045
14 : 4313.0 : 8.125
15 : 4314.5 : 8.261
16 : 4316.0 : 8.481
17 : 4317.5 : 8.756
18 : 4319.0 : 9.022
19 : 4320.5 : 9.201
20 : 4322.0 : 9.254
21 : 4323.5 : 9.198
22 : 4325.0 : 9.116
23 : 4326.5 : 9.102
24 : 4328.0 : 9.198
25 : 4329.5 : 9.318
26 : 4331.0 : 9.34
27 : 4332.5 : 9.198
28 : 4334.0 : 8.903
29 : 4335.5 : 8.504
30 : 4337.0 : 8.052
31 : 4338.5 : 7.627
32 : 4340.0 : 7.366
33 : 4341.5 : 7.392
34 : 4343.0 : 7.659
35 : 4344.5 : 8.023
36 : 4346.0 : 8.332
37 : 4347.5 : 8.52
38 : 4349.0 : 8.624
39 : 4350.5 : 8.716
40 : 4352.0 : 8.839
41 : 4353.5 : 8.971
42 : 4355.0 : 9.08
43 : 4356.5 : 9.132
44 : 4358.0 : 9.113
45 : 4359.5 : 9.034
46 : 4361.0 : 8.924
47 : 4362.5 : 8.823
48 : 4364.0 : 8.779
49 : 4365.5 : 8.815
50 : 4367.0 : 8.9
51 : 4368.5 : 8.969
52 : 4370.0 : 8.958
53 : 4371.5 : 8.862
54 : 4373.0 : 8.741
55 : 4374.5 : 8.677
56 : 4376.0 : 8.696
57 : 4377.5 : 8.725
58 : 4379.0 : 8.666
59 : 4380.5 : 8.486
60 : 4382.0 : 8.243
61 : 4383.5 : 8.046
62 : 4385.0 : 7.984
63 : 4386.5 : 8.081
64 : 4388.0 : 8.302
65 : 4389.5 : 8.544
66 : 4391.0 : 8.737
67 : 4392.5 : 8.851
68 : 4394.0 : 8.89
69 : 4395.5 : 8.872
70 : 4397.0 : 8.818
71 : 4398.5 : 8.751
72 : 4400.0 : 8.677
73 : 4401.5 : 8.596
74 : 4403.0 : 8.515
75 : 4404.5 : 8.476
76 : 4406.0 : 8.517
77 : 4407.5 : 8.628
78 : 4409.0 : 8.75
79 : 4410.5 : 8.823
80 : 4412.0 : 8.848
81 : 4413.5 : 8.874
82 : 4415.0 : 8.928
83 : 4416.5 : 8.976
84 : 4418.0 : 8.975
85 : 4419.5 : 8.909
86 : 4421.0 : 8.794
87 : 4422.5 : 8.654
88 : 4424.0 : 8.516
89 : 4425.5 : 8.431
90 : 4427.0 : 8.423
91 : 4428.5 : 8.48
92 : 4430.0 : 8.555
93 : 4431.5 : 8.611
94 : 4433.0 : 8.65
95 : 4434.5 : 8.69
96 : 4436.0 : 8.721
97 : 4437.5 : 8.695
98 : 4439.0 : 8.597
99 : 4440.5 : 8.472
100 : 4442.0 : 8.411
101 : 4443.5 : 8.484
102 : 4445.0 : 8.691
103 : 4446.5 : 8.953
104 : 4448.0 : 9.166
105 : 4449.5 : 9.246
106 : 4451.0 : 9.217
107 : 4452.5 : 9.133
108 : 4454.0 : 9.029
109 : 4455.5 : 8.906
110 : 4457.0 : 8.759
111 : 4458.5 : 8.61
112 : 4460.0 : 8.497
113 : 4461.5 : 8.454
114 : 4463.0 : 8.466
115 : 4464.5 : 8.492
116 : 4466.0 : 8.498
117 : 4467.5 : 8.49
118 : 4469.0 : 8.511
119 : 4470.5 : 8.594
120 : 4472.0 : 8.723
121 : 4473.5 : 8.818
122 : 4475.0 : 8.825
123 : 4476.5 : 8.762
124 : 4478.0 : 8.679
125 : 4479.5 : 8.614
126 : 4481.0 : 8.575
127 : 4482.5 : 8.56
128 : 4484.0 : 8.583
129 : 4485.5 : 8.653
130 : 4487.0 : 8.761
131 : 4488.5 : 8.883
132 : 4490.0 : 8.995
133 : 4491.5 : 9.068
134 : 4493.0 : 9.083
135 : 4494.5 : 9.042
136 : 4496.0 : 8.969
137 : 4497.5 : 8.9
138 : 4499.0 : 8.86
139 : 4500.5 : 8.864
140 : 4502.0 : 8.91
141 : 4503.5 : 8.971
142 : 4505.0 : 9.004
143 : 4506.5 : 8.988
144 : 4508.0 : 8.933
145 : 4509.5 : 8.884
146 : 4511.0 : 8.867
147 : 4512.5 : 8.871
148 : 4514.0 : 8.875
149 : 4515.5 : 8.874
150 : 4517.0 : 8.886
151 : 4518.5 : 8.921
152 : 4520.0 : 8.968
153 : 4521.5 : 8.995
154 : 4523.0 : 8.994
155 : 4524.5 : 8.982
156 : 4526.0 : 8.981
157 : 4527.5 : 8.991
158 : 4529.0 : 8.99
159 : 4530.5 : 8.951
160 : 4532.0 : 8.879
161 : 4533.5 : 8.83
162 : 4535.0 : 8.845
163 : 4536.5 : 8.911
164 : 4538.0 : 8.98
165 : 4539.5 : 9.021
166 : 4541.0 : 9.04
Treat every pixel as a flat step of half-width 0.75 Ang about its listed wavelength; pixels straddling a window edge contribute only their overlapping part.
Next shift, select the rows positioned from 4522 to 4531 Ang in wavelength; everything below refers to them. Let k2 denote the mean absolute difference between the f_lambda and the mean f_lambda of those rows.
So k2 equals 0.01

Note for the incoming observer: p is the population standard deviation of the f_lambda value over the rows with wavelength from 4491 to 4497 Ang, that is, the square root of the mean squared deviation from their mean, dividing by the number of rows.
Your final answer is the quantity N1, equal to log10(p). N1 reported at -1.36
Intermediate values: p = 0.04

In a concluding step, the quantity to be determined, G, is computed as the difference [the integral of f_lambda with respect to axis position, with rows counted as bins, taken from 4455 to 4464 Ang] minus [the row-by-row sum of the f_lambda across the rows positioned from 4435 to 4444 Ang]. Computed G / 26.1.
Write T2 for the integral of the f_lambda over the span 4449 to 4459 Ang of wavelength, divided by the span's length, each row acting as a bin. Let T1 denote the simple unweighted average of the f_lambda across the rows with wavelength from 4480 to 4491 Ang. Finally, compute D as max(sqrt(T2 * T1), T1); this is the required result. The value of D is 8.85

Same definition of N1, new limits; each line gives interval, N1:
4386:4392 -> -0.61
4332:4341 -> -0.18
